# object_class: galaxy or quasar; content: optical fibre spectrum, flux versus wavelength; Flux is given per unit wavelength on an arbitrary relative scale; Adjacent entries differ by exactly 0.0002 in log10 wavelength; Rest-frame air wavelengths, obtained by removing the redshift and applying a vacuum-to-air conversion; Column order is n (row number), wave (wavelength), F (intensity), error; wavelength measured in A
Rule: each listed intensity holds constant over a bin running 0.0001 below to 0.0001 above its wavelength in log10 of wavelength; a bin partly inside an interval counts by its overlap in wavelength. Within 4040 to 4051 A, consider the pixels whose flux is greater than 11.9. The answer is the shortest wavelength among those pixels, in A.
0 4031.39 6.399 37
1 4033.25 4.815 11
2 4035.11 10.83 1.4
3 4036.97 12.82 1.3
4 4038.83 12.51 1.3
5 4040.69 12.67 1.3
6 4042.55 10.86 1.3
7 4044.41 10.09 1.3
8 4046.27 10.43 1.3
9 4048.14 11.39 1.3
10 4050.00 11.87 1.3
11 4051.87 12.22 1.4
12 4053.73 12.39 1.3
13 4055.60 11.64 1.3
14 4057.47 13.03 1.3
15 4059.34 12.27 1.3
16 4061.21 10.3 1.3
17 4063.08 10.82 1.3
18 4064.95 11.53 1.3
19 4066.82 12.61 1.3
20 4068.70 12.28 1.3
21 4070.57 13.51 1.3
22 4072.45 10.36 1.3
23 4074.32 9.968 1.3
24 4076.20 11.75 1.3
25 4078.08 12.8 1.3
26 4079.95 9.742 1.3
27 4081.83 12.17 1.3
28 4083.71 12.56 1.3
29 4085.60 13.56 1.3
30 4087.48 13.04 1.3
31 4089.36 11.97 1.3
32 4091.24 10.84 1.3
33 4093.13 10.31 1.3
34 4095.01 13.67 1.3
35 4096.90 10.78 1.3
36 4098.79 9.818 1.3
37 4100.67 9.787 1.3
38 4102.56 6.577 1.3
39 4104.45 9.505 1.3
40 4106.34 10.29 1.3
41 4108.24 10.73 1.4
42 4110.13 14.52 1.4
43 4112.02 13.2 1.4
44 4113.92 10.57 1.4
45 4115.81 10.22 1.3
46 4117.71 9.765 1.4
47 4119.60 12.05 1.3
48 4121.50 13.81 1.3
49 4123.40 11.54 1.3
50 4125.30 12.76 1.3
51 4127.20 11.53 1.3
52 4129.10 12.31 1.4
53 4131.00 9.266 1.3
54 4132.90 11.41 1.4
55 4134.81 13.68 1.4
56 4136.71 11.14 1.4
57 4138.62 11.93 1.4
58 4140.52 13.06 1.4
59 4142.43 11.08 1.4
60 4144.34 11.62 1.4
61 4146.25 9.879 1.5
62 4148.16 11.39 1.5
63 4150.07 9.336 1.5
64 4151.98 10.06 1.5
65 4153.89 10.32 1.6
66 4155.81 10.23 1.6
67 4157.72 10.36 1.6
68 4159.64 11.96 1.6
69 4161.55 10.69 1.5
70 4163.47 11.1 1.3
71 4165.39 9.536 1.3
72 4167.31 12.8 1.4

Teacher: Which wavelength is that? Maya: 4040.69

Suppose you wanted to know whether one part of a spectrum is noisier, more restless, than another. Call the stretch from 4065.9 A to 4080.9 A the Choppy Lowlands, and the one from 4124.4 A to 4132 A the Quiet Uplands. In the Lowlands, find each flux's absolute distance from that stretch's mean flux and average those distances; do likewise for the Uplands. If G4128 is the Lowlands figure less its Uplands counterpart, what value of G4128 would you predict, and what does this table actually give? 0.10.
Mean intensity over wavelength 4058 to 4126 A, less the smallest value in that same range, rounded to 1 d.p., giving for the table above 4.9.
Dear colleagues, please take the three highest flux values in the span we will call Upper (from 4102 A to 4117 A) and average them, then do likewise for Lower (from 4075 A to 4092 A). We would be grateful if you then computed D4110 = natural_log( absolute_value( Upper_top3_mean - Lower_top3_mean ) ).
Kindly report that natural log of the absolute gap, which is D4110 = -1.1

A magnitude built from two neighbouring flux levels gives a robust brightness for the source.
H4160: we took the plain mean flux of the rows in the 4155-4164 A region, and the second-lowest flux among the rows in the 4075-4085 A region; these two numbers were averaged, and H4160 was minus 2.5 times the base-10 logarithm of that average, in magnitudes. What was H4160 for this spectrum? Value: -2.63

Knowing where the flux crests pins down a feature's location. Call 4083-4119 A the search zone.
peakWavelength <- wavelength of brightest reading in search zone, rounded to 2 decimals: 4110.13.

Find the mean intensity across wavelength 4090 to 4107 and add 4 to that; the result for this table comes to 14.2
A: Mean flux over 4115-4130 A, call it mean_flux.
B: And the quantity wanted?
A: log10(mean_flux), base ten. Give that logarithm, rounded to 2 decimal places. 1.07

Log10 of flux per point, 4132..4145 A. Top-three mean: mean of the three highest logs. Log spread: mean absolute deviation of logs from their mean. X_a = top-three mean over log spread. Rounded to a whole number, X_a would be 40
